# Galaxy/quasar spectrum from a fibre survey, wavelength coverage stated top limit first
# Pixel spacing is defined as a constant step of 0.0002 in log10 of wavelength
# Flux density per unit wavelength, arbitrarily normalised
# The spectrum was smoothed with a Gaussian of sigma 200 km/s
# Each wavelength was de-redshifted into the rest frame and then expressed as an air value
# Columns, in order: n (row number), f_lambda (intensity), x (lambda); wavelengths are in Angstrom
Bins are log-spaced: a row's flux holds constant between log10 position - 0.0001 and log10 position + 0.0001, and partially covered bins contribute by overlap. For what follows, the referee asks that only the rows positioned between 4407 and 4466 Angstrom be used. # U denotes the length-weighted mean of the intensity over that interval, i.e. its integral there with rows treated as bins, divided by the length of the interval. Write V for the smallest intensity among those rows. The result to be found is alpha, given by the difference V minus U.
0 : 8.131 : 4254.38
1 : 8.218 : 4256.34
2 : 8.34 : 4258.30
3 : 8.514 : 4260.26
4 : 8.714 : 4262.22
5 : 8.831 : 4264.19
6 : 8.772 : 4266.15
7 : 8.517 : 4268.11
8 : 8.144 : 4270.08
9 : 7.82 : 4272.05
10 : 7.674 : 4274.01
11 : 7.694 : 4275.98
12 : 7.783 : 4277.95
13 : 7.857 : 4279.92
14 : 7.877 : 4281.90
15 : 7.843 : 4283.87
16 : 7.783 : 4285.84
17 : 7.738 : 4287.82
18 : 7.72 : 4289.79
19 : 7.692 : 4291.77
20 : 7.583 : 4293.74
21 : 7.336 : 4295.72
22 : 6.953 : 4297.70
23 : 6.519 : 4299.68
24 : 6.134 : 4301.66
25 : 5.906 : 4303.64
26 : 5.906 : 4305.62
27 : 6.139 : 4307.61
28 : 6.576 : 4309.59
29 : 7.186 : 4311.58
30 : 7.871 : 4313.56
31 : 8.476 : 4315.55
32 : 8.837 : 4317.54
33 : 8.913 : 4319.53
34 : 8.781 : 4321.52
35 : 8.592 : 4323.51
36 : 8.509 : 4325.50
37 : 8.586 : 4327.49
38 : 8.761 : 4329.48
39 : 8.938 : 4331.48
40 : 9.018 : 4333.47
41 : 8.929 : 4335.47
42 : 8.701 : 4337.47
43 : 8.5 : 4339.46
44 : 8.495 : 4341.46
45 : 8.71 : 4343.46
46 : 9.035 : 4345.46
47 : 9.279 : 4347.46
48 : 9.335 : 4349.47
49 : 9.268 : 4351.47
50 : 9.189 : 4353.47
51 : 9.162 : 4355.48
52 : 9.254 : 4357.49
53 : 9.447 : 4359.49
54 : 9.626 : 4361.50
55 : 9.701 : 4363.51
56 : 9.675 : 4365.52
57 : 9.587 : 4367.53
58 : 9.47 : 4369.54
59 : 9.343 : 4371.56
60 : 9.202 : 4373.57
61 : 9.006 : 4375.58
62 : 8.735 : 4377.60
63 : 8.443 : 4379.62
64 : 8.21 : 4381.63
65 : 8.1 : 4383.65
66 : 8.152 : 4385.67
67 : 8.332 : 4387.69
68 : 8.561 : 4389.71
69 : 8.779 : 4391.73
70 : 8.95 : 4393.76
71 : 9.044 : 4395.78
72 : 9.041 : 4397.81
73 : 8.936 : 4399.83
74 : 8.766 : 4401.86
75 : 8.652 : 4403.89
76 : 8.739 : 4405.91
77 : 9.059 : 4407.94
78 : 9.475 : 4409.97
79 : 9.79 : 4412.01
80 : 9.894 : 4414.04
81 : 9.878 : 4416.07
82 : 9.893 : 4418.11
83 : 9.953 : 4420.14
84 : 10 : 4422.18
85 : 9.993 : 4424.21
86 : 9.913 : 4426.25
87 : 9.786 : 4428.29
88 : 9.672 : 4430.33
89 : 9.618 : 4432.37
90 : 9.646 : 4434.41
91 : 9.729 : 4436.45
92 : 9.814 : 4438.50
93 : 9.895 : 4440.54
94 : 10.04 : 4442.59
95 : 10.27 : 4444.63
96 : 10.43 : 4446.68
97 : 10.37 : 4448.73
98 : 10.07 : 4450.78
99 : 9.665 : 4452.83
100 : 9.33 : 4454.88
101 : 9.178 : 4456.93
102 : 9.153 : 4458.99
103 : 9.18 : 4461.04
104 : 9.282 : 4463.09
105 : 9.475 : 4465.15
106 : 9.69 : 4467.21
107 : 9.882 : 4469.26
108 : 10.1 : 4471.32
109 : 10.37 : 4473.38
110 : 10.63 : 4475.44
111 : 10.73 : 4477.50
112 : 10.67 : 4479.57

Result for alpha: -0.7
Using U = 9.7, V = 9.059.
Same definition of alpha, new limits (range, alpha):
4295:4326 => -1.5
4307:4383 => -2.6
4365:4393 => -0.7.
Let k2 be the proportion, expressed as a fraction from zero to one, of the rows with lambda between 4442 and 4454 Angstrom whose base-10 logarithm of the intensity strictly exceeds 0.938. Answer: 1.0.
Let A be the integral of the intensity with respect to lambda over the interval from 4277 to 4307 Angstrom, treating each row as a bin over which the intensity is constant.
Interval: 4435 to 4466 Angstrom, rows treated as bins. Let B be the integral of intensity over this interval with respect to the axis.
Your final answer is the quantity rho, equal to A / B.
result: 0.7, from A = 217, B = 301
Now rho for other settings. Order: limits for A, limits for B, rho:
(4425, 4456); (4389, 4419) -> 1.1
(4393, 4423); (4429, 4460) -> 0.9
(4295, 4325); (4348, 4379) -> 0.8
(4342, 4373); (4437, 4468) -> 1.0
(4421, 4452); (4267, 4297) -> 1.3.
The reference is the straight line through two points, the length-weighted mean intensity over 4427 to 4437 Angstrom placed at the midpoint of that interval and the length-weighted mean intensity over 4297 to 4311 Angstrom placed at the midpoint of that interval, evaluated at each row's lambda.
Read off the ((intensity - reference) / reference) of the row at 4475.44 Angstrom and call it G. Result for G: -0.02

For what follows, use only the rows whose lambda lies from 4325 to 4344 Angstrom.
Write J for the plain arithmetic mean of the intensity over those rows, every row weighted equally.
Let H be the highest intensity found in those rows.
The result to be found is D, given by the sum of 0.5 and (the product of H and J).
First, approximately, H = 9.018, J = 8.7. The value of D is 79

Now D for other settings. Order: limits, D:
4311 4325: 75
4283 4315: 56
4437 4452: 106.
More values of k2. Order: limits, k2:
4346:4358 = 1.0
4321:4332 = 0.5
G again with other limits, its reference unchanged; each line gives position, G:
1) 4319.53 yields 0.33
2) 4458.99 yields -0.12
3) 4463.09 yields -0.12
